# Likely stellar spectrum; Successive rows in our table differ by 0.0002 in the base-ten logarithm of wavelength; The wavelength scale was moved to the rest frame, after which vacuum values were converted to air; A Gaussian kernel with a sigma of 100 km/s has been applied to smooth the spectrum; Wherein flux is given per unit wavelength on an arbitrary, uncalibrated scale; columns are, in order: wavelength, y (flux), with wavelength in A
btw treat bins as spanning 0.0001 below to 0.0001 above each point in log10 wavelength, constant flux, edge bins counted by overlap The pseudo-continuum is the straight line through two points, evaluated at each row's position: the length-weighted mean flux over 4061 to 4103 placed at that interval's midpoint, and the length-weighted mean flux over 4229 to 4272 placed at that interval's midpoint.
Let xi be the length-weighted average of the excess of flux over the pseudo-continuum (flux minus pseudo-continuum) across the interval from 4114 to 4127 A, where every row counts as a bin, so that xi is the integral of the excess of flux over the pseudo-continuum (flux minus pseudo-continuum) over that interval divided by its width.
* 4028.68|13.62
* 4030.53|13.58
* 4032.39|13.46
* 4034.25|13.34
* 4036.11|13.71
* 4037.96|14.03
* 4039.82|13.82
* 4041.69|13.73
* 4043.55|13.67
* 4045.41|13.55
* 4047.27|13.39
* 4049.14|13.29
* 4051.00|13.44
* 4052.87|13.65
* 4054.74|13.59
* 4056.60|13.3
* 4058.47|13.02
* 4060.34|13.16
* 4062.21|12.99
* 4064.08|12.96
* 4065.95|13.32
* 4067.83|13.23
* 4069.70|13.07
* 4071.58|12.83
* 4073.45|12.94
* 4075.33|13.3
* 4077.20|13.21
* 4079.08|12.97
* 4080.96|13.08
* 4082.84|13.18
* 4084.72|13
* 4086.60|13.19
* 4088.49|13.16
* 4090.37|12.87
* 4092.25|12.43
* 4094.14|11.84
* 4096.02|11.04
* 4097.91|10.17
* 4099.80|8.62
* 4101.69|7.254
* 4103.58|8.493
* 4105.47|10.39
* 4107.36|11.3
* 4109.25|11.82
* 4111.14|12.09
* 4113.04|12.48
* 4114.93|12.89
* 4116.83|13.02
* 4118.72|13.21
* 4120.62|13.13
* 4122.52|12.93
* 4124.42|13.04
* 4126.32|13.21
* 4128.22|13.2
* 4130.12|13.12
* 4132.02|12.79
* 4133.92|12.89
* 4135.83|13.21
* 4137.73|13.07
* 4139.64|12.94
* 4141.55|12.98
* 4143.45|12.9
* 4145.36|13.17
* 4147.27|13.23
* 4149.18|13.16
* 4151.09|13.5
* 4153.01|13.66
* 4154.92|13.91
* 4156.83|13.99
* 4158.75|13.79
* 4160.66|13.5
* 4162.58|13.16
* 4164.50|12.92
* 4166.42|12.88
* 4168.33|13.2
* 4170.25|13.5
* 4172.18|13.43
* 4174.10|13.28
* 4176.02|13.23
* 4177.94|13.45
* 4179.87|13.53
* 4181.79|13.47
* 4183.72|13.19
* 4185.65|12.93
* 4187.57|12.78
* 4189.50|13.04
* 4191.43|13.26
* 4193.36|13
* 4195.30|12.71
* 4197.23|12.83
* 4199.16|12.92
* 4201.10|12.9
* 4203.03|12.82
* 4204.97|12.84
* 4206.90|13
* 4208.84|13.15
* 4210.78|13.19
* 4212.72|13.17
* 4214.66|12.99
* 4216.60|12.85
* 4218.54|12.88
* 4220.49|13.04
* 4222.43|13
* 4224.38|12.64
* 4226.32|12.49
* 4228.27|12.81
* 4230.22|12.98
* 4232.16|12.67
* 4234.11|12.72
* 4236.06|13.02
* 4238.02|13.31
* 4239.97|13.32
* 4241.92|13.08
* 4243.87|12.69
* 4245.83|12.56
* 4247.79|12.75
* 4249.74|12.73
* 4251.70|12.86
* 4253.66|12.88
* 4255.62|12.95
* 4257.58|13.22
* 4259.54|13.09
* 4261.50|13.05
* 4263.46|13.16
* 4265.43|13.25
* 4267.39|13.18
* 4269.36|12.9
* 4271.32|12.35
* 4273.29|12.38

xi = 0.6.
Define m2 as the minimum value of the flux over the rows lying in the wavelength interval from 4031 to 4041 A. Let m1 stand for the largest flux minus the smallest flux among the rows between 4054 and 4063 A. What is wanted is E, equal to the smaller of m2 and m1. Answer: 0.6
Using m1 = 0.6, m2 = 13.34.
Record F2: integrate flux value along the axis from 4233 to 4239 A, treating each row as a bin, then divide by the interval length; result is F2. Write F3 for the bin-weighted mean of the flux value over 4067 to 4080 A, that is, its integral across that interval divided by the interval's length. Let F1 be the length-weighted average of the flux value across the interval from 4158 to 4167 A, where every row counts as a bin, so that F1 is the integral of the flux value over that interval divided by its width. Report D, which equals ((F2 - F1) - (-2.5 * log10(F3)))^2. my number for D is 6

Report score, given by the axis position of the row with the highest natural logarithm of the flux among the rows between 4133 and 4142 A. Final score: 4135.83 A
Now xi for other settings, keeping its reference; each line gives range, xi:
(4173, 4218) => 0.3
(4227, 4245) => 0.1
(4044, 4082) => 1.0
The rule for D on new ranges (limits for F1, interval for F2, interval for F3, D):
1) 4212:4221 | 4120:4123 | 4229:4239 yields 8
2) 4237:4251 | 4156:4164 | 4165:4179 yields 12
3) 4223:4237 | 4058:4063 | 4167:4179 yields 10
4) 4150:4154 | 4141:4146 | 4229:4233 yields 5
